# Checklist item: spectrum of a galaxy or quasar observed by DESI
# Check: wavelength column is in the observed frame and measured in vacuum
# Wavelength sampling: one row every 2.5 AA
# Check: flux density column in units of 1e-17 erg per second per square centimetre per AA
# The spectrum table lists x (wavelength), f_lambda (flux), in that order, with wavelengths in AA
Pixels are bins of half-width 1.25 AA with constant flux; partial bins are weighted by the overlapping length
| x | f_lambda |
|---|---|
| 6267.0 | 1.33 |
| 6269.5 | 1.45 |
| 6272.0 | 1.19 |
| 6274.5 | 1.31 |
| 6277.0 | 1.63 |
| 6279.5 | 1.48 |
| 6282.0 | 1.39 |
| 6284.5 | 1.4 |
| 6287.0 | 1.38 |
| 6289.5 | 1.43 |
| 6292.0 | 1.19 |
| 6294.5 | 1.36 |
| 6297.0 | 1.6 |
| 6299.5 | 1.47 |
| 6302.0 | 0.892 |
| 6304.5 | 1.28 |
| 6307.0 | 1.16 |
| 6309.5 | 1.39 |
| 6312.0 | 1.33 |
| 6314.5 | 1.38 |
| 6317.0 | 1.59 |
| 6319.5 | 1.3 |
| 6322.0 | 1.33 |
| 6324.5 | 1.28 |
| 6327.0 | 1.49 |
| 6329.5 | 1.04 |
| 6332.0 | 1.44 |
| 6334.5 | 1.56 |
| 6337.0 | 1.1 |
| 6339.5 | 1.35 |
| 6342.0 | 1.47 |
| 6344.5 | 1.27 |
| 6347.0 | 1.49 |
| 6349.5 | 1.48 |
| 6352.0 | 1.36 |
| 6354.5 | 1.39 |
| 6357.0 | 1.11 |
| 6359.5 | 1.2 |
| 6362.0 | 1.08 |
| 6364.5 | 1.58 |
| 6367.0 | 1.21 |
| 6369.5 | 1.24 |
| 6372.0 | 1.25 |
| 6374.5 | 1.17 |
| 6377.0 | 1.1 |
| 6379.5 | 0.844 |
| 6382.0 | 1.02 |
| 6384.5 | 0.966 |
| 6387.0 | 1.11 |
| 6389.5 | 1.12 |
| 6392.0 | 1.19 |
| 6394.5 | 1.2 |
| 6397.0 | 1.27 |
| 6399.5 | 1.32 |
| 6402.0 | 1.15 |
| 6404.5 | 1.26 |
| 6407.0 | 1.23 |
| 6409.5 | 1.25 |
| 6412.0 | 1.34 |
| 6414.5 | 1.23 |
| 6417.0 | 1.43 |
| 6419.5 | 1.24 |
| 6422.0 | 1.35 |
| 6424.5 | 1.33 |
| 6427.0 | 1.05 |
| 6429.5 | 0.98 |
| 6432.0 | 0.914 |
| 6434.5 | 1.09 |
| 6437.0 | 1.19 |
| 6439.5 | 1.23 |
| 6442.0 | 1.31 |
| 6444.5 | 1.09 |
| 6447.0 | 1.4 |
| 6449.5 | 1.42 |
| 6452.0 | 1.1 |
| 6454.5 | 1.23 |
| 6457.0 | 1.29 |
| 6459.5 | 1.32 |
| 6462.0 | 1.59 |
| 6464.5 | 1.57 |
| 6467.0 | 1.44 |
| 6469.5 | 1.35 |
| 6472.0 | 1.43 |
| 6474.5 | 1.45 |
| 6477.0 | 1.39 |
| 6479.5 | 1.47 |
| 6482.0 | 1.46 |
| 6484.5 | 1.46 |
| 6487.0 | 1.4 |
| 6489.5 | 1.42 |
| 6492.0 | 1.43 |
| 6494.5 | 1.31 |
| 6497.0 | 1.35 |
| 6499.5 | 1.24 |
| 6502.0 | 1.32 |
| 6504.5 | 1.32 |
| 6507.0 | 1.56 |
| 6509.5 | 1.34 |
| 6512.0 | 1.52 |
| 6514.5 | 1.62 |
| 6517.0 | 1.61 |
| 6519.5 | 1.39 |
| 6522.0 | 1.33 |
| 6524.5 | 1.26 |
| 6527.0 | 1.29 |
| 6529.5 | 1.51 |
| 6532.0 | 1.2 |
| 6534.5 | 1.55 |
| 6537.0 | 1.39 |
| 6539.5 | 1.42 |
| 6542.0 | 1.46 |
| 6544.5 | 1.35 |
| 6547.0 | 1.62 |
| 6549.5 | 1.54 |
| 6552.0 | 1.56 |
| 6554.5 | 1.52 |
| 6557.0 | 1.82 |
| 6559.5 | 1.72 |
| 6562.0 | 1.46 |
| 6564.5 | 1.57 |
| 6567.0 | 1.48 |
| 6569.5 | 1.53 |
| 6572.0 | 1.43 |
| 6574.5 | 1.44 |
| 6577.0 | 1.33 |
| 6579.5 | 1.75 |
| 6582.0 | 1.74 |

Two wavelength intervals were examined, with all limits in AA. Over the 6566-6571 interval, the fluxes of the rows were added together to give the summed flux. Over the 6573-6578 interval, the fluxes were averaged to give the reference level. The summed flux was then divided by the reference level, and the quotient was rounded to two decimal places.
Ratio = 2.17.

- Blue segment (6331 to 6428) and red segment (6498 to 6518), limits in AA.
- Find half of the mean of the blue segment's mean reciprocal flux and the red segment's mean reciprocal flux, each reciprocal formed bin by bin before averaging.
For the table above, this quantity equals 0.379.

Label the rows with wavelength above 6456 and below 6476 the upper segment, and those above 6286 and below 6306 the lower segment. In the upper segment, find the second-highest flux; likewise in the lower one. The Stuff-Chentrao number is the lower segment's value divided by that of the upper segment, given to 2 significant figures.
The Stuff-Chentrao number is 0.94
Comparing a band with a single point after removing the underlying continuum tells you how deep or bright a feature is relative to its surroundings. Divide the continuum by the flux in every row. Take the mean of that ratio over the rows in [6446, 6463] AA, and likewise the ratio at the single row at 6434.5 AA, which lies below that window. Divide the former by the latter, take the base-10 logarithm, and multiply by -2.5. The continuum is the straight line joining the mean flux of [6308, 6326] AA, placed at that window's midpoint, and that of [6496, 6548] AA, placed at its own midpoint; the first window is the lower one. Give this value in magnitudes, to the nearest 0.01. 0.20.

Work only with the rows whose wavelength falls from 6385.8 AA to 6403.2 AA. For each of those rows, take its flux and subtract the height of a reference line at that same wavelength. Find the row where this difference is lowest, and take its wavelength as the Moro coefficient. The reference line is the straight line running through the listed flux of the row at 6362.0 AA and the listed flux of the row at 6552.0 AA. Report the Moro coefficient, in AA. 6387.0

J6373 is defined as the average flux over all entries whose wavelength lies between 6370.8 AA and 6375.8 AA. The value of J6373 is 1.21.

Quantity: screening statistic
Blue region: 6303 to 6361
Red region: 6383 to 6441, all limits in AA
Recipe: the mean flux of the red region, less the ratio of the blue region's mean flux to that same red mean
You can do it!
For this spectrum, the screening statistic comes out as 0.1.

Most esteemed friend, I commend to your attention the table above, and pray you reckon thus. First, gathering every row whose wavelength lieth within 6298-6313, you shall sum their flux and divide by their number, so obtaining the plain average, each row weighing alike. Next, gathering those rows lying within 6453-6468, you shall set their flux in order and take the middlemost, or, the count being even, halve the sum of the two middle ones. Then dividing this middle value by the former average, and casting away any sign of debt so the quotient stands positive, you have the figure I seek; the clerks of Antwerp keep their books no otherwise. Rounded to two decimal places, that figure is 1.10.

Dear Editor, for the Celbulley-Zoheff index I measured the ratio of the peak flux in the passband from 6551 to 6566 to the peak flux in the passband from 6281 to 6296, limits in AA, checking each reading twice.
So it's 1.27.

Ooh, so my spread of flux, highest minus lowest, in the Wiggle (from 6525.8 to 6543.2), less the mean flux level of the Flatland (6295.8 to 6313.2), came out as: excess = -0.95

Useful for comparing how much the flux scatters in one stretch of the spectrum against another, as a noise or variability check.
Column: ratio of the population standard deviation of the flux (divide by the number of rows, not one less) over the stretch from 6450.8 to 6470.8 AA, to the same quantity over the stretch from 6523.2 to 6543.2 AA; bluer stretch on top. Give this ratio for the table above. 1.34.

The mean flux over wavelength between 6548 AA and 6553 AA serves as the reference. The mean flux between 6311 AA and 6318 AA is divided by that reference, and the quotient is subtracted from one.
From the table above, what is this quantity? 0.08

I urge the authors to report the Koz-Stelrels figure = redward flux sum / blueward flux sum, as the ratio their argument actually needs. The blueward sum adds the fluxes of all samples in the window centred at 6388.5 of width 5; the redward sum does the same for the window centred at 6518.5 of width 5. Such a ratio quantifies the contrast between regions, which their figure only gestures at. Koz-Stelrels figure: 1.35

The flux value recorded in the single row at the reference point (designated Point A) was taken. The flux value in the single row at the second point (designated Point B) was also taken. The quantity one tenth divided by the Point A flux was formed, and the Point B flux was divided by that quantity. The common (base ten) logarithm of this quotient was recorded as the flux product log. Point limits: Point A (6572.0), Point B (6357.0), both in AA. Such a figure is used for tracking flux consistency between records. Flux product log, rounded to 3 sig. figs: 1.20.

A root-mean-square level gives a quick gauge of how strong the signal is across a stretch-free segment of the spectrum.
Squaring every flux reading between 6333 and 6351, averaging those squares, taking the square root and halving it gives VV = 0.698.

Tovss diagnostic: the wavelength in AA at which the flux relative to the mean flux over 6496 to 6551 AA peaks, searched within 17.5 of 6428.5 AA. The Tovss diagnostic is 6417.0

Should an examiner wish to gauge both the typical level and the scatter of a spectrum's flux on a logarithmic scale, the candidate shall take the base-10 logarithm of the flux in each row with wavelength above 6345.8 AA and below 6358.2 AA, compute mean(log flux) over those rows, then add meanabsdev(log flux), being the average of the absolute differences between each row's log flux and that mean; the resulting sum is 0.168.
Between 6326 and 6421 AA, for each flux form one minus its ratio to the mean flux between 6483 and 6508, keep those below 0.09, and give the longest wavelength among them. 6417.0 AA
